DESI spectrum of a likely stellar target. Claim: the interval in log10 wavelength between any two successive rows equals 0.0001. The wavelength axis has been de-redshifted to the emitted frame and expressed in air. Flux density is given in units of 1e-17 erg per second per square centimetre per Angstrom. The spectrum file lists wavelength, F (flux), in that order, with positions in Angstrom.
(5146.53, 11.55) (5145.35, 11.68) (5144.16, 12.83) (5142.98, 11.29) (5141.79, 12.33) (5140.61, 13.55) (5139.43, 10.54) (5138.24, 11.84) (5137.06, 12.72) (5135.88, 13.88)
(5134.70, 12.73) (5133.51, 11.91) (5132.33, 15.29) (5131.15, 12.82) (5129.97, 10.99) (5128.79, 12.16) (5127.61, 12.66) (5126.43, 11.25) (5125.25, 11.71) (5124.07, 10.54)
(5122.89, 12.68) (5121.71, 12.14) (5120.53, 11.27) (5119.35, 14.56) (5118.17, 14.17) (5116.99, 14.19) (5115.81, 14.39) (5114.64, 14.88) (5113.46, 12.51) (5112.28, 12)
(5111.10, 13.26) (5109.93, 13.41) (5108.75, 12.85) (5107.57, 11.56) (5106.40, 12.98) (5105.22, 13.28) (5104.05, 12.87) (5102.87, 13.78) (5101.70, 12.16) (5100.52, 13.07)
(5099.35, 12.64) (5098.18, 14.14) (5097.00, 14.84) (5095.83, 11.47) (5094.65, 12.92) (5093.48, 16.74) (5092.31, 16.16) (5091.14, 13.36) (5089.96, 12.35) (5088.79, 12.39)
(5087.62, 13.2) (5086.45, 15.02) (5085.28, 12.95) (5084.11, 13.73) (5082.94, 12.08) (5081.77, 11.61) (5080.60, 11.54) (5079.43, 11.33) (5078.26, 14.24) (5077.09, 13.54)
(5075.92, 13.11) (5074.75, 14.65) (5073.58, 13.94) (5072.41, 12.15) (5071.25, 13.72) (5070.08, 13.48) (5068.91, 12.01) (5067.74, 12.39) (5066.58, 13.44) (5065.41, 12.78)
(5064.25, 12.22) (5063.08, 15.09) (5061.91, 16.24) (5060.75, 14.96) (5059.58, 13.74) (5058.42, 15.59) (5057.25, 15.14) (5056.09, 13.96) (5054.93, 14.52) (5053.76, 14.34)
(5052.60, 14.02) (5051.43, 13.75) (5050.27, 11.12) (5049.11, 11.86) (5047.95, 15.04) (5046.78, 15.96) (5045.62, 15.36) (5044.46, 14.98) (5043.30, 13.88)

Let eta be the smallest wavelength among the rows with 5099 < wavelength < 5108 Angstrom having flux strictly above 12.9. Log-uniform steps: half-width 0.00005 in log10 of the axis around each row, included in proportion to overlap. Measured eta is 5100.52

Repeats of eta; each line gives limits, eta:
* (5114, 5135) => 5114.64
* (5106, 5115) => 5106.40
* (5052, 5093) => 5052.60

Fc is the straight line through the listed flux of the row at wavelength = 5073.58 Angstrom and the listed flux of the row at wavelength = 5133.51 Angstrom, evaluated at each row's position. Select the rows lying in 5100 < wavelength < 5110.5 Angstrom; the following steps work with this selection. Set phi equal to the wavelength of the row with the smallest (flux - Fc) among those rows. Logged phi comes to 5107.57 Angstrom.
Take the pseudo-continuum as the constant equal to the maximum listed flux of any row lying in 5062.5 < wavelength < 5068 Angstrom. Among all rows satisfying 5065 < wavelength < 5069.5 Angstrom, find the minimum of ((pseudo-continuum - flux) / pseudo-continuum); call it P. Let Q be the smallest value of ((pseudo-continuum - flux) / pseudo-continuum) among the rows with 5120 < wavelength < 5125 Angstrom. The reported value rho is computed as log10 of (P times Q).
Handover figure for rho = -1.8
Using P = 0.11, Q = 0.160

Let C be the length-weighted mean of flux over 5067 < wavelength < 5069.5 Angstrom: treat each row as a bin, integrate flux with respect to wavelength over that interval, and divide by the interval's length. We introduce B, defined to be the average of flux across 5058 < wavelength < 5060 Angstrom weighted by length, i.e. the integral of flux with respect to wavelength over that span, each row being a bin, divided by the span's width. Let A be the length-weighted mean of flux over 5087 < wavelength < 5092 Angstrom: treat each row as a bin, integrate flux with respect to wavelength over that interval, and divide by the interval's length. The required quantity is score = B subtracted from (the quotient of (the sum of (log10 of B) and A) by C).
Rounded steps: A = 13.0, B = 14.7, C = 12.3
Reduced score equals -13.5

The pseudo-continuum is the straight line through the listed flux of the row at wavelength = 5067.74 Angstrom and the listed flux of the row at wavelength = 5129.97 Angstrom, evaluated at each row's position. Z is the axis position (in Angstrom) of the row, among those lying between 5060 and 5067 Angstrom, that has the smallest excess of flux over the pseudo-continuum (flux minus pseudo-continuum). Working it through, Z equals 5064.25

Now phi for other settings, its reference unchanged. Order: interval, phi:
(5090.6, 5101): 5095.83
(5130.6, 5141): 5139.43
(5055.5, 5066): 5064.25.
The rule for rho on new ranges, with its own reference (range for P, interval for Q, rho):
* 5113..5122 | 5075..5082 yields -3.1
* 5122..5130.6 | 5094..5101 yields -2.6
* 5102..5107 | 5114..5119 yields -2.9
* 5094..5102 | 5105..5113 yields -2.7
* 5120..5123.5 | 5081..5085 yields -1.8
